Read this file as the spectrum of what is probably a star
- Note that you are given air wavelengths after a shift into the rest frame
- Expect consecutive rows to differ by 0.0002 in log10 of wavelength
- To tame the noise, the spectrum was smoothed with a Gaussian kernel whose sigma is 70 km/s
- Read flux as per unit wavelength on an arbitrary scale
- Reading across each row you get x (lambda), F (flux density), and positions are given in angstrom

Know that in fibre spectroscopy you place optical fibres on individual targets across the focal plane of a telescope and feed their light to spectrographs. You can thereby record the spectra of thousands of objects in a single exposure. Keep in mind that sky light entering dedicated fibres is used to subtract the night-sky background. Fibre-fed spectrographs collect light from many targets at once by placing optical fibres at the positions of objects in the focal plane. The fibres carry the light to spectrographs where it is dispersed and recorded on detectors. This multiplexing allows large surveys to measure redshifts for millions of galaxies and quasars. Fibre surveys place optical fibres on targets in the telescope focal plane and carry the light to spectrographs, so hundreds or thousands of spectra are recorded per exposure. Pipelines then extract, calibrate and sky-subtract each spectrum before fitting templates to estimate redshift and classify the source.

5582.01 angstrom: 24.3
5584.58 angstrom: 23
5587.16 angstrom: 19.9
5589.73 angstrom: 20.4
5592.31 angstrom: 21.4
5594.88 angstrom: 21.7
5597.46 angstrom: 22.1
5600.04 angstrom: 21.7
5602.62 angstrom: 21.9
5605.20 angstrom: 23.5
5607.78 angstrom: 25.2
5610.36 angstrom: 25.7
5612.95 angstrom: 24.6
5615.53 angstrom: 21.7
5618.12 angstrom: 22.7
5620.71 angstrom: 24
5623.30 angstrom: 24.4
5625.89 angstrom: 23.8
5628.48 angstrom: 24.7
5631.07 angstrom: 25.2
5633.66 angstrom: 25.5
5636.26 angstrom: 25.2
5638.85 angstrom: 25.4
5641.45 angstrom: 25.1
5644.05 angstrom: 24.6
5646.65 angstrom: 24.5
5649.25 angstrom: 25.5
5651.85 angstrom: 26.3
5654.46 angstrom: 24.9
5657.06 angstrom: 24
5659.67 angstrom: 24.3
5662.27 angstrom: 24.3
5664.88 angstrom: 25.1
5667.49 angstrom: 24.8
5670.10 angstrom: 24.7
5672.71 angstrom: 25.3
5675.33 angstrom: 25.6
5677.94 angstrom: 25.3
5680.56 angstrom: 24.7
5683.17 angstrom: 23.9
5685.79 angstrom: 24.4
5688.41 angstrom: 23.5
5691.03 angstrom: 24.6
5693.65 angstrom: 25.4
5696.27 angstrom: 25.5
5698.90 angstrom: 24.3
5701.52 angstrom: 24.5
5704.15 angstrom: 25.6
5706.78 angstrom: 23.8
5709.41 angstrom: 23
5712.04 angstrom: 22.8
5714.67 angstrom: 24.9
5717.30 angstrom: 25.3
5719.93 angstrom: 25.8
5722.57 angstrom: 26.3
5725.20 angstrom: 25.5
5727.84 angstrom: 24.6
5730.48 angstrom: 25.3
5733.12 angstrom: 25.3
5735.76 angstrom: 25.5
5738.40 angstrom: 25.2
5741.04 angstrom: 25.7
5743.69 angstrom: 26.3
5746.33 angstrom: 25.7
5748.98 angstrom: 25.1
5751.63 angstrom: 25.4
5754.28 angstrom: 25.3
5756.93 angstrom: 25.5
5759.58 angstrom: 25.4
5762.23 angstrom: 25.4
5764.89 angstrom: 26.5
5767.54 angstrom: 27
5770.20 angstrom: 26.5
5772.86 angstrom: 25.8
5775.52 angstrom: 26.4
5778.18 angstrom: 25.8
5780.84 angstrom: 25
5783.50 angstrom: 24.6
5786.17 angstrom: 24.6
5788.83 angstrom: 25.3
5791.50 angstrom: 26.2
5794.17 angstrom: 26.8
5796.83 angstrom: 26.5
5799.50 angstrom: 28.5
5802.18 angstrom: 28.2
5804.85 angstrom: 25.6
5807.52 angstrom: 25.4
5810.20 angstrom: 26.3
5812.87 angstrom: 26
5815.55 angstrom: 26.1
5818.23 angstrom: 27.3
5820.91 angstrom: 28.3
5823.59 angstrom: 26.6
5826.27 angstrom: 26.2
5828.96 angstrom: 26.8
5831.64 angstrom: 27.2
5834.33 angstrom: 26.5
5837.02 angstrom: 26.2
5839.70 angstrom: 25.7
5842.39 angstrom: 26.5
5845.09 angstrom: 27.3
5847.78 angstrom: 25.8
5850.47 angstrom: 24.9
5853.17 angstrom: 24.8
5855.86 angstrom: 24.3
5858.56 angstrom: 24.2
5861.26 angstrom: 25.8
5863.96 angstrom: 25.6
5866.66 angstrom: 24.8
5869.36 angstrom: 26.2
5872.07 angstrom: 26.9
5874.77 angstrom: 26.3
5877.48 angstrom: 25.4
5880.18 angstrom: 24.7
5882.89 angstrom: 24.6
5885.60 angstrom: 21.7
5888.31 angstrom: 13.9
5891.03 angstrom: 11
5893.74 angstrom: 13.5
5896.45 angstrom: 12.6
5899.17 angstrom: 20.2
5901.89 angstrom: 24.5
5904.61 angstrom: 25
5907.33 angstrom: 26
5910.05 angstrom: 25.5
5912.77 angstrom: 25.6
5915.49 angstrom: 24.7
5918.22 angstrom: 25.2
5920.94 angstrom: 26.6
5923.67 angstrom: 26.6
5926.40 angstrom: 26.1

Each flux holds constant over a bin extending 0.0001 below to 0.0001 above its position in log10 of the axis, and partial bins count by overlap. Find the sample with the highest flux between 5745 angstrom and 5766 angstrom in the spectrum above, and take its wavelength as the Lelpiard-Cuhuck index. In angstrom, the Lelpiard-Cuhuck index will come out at 5764.89 angstrom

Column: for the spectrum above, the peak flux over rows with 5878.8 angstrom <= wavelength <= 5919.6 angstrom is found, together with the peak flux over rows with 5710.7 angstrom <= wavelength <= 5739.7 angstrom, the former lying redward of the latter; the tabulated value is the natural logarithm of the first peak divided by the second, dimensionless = -0.01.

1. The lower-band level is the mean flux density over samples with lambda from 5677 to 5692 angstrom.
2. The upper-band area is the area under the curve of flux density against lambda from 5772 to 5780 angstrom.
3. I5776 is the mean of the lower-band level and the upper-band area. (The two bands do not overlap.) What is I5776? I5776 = 116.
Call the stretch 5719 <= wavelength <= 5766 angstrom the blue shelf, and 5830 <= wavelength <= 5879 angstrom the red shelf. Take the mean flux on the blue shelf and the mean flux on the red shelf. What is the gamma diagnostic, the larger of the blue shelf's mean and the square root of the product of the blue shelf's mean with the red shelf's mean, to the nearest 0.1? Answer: 25.7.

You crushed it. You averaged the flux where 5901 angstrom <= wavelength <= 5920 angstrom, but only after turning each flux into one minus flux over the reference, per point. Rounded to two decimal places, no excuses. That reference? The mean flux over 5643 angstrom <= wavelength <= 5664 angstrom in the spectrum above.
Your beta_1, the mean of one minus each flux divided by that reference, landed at -0.02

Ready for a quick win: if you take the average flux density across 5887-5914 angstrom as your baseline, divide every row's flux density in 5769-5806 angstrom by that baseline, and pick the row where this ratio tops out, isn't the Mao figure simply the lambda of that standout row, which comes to 5799.50 angstrom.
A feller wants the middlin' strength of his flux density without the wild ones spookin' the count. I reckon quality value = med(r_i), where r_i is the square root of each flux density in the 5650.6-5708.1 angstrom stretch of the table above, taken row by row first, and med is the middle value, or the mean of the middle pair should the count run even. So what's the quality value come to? 4.970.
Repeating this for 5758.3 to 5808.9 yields 5.079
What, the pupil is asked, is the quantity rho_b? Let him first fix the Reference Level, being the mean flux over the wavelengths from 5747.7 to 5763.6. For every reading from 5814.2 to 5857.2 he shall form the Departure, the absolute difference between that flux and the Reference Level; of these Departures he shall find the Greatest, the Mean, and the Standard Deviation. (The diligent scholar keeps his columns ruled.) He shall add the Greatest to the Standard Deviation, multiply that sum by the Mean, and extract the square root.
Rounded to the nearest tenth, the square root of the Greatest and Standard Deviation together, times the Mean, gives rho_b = 2.1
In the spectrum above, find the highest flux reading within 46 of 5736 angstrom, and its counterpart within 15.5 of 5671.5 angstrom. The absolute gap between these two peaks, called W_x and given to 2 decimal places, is 1.40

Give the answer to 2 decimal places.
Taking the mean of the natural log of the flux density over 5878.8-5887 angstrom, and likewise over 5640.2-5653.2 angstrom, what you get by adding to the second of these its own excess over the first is 3.29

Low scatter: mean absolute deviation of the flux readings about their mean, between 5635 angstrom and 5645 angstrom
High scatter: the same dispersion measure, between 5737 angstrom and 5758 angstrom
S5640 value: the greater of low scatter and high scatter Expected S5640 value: 0.28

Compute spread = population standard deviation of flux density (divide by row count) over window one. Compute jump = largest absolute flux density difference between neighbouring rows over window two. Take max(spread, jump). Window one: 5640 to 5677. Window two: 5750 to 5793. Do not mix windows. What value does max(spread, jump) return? 1.1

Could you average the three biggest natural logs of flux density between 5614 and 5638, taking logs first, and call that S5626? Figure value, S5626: 3.231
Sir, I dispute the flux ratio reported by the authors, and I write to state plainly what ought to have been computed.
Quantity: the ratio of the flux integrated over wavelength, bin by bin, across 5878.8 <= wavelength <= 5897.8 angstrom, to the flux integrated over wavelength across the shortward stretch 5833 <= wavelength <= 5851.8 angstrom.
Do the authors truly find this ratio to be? 0.67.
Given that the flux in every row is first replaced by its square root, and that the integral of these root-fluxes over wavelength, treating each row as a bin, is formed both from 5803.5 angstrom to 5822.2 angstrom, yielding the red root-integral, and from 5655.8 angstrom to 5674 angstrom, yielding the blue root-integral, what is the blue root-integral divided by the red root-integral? 0.94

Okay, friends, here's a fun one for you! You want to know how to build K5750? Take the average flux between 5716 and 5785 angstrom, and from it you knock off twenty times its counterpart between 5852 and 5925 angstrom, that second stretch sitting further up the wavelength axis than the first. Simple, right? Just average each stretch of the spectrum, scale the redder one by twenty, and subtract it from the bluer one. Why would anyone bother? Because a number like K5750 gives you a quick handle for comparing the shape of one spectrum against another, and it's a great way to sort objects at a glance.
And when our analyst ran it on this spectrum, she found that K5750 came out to -438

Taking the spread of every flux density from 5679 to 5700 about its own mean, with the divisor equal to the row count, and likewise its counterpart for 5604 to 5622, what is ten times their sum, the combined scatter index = 19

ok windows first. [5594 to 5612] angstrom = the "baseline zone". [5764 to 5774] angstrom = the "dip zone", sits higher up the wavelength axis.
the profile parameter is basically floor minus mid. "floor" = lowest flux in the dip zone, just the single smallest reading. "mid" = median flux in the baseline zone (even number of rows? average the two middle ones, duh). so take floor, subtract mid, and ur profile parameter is 3.7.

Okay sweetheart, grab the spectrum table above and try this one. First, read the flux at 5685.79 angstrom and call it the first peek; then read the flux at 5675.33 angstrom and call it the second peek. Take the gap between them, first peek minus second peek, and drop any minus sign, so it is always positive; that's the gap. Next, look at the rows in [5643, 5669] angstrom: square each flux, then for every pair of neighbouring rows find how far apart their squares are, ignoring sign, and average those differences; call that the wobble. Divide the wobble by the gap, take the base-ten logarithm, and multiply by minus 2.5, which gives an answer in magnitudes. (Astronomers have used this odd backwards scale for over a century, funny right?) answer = -3.5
